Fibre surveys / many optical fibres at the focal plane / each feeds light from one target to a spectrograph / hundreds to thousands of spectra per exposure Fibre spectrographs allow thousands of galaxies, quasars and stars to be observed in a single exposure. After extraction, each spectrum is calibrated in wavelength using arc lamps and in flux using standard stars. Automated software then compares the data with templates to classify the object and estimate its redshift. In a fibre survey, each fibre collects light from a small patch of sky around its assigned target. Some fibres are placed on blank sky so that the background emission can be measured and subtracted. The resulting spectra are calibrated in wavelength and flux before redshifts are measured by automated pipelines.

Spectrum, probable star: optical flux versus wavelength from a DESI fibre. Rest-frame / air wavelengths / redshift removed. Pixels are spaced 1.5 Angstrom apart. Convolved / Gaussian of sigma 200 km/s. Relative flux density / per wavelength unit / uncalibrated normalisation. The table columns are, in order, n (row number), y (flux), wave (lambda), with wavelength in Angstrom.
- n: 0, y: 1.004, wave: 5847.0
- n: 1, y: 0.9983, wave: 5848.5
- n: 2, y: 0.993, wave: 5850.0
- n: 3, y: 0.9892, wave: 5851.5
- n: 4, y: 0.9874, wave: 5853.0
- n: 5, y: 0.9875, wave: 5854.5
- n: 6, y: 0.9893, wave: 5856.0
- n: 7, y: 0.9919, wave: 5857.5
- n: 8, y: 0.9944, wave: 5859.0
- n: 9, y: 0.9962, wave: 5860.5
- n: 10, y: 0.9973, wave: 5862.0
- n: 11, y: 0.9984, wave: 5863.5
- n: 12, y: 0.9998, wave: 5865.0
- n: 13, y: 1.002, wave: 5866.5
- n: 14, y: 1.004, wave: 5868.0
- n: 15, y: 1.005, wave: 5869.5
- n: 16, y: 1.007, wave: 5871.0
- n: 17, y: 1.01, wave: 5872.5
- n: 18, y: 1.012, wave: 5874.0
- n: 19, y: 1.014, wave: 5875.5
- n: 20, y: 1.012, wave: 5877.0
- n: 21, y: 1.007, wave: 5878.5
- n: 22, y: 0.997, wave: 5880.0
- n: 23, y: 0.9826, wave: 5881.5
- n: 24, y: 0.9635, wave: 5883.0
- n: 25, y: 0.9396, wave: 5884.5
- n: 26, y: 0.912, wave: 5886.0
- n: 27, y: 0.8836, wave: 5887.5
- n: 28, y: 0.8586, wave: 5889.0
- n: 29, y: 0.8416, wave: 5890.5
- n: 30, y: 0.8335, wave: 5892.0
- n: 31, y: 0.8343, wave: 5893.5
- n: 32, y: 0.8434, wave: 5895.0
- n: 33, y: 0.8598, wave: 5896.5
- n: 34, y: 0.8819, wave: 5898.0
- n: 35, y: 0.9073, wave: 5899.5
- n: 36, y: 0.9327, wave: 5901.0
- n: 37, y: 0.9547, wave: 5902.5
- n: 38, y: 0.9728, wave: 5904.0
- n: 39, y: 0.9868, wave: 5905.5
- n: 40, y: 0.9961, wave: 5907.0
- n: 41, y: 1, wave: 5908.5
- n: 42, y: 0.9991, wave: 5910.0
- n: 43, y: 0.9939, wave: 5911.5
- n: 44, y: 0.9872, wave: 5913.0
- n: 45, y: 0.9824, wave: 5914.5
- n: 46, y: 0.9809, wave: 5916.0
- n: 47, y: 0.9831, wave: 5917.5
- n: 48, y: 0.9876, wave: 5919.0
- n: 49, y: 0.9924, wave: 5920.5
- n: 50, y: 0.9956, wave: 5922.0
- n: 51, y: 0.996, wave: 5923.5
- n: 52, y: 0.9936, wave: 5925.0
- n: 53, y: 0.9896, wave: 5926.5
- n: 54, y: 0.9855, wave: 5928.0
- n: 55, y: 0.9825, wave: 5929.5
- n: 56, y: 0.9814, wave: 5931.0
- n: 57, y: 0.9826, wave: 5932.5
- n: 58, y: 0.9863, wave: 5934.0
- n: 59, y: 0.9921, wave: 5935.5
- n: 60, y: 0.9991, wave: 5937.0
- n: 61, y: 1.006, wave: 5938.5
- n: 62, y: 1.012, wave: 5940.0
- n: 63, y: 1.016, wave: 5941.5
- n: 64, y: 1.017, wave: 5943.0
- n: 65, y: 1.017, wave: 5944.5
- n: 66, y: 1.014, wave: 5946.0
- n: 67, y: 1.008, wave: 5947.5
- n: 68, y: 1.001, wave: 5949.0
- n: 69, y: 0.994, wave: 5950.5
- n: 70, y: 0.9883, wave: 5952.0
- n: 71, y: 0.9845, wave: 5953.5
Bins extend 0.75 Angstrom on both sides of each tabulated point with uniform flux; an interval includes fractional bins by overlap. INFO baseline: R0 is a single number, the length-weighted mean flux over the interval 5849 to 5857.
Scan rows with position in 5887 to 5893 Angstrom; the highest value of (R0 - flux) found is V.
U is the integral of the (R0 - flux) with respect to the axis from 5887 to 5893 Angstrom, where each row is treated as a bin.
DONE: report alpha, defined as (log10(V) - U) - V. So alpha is -1.8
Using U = 0.82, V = 0.156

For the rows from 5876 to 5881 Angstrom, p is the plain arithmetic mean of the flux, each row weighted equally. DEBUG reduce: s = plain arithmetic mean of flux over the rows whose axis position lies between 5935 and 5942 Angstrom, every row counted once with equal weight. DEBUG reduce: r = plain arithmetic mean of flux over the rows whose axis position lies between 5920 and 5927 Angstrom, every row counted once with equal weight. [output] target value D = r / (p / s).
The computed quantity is 0.99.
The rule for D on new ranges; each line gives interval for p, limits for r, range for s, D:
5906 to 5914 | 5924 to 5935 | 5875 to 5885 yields 0.98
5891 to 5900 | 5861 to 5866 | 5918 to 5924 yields 1.15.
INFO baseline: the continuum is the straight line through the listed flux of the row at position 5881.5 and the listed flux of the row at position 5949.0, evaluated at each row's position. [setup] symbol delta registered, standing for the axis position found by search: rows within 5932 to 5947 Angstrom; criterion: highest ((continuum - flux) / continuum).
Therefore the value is 5932.5 Angstrom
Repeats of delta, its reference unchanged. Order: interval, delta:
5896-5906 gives 5896.5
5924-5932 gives 5931.0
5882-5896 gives 5892.0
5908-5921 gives 5916.0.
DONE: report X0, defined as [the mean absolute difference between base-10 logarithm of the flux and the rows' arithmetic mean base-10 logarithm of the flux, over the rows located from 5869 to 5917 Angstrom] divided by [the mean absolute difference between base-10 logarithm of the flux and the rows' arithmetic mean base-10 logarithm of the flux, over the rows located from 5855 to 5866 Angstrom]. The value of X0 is 20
